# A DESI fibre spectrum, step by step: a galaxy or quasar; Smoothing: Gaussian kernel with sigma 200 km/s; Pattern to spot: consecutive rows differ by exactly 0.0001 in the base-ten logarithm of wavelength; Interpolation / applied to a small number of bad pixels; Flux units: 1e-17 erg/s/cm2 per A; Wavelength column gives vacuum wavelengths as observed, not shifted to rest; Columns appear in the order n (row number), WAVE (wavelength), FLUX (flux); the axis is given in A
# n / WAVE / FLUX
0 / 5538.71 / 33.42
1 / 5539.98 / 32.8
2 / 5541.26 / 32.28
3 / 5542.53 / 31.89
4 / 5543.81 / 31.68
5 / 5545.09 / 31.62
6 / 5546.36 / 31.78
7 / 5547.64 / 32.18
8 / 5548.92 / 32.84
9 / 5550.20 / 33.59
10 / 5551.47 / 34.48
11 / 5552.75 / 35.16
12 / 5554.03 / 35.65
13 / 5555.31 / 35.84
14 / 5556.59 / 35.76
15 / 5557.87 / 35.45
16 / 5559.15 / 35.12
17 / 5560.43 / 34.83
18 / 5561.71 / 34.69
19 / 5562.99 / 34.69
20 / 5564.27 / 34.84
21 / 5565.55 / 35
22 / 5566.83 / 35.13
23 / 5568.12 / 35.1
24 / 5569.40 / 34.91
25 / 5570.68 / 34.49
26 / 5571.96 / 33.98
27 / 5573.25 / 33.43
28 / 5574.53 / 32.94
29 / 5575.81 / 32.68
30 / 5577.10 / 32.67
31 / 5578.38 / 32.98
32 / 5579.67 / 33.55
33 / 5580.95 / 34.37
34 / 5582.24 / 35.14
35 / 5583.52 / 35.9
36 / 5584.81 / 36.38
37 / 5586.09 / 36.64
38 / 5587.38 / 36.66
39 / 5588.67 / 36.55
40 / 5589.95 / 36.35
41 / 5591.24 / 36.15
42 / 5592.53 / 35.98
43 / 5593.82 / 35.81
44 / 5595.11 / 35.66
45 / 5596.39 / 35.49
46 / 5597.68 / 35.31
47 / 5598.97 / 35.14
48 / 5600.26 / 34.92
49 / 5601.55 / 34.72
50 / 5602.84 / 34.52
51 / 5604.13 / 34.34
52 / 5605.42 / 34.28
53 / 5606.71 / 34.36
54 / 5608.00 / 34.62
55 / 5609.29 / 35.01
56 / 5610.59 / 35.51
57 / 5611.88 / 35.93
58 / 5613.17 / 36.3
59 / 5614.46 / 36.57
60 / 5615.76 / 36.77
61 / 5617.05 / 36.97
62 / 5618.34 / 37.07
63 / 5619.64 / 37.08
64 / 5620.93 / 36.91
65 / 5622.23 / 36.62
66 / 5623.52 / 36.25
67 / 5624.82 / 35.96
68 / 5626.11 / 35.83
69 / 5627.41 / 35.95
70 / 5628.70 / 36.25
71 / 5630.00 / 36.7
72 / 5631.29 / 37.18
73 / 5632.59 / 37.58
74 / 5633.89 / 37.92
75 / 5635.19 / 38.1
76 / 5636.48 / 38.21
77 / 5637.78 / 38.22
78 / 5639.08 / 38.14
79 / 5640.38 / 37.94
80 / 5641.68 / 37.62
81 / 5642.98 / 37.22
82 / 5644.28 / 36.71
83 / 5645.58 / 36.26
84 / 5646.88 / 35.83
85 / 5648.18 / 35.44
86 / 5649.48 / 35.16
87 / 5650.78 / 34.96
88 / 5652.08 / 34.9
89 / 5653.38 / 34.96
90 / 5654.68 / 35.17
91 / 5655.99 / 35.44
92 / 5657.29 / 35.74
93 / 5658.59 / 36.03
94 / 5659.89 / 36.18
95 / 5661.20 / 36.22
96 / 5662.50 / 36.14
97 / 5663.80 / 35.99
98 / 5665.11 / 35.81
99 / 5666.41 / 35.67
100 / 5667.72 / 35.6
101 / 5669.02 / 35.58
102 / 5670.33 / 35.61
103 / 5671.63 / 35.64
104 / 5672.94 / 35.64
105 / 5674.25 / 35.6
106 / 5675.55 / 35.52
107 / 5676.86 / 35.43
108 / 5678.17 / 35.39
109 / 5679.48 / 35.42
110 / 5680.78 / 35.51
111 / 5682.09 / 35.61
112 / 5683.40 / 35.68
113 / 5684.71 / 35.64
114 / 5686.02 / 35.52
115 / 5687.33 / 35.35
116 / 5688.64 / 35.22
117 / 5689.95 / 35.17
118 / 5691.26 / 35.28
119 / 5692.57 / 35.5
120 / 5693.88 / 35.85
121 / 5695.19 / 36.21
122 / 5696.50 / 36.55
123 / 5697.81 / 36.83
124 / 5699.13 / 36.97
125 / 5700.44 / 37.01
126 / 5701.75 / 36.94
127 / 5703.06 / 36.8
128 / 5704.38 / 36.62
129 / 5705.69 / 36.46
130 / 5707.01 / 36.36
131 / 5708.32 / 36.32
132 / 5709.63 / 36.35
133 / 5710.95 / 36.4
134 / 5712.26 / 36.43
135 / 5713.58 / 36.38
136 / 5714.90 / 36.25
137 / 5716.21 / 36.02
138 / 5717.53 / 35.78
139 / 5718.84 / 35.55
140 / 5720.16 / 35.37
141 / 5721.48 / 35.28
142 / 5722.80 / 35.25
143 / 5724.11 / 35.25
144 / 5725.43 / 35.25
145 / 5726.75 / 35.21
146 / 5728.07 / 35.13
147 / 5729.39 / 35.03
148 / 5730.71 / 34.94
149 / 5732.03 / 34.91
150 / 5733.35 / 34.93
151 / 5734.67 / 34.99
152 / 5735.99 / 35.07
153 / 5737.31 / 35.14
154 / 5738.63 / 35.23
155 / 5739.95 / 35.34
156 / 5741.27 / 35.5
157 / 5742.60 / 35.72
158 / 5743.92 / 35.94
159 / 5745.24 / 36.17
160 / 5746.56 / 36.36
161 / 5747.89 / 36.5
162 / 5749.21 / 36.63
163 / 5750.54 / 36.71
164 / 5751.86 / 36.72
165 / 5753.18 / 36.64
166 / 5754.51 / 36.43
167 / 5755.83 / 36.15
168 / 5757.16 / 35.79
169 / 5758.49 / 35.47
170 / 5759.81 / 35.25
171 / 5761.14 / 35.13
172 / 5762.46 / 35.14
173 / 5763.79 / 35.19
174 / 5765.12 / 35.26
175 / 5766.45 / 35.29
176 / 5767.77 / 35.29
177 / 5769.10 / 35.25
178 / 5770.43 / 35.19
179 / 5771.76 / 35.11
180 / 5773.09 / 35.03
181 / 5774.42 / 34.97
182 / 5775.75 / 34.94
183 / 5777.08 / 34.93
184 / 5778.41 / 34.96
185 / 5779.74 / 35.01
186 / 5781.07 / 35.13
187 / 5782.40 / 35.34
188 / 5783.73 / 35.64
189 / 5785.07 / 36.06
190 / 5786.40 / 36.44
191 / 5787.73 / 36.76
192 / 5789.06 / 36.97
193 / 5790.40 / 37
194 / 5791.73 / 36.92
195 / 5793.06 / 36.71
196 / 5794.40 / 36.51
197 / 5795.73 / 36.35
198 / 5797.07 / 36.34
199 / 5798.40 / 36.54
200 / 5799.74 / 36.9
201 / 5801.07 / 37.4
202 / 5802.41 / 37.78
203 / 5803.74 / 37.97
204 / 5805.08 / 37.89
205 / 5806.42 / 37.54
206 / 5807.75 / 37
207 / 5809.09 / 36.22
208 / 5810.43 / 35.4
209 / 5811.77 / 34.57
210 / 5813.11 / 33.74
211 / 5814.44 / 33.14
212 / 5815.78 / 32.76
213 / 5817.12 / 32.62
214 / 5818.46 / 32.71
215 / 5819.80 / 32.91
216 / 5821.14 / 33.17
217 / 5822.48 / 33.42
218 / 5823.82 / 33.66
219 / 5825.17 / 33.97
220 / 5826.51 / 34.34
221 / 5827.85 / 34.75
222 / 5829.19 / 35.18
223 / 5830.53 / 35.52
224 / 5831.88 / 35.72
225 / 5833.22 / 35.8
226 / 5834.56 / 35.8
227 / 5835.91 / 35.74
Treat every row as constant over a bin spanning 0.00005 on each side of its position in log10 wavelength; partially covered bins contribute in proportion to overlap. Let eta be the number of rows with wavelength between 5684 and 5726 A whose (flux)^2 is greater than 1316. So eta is 14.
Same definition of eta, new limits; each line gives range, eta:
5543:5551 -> 0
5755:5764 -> 0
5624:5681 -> 12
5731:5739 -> 0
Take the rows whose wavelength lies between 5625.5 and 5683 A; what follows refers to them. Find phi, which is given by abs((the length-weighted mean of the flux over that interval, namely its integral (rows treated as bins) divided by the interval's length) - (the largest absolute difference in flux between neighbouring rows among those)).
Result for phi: 35.7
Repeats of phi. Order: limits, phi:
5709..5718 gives 36.0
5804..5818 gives 34.3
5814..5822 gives 32.5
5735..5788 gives 35.2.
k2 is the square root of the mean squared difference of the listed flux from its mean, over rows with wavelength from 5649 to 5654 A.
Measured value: 0.1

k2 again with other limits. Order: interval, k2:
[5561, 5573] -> 0.3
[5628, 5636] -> 0.7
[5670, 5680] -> 0.1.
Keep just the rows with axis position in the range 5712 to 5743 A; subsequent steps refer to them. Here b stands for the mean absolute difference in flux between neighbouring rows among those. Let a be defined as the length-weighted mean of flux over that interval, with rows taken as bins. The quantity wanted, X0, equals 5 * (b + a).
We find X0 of 177.5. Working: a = 35.4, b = 0.10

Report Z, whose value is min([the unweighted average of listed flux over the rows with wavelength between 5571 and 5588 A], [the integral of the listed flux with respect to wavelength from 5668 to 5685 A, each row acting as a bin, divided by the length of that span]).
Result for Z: 34.4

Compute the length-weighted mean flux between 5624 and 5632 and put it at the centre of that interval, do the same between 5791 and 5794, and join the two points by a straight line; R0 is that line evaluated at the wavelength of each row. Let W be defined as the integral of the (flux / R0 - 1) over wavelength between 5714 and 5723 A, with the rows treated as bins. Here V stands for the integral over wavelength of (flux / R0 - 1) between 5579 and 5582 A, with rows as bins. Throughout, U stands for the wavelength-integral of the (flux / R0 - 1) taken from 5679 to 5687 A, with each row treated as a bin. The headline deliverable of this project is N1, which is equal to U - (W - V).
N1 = -0.2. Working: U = -0.2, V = -0.17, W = -0.2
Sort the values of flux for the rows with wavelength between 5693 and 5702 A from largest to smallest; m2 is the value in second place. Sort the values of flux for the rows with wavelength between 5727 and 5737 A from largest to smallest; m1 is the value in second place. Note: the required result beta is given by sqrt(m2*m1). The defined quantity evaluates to 36.0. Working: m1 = 35.07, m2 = 36.97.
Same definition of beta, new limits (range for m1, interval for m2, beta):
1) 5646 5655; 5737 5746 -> 35.7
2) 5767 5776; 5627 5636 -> 36.6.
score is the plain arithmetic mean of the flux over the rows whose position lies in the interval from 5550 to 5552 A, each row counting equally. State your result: 34.0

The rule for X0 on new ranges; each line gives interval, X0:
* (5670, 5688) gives 178.0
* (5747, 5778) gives 178.5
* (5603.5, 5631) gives 181.2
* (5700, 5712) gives 183.4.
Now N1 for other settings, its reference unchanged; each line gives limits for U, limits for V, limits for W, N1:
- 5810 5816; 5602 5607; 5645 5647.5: -0.7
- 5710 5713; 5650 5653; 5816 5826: 0.9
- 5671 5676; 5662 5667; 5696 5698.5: -0.2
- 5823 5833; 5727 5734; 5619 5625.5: -0.9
